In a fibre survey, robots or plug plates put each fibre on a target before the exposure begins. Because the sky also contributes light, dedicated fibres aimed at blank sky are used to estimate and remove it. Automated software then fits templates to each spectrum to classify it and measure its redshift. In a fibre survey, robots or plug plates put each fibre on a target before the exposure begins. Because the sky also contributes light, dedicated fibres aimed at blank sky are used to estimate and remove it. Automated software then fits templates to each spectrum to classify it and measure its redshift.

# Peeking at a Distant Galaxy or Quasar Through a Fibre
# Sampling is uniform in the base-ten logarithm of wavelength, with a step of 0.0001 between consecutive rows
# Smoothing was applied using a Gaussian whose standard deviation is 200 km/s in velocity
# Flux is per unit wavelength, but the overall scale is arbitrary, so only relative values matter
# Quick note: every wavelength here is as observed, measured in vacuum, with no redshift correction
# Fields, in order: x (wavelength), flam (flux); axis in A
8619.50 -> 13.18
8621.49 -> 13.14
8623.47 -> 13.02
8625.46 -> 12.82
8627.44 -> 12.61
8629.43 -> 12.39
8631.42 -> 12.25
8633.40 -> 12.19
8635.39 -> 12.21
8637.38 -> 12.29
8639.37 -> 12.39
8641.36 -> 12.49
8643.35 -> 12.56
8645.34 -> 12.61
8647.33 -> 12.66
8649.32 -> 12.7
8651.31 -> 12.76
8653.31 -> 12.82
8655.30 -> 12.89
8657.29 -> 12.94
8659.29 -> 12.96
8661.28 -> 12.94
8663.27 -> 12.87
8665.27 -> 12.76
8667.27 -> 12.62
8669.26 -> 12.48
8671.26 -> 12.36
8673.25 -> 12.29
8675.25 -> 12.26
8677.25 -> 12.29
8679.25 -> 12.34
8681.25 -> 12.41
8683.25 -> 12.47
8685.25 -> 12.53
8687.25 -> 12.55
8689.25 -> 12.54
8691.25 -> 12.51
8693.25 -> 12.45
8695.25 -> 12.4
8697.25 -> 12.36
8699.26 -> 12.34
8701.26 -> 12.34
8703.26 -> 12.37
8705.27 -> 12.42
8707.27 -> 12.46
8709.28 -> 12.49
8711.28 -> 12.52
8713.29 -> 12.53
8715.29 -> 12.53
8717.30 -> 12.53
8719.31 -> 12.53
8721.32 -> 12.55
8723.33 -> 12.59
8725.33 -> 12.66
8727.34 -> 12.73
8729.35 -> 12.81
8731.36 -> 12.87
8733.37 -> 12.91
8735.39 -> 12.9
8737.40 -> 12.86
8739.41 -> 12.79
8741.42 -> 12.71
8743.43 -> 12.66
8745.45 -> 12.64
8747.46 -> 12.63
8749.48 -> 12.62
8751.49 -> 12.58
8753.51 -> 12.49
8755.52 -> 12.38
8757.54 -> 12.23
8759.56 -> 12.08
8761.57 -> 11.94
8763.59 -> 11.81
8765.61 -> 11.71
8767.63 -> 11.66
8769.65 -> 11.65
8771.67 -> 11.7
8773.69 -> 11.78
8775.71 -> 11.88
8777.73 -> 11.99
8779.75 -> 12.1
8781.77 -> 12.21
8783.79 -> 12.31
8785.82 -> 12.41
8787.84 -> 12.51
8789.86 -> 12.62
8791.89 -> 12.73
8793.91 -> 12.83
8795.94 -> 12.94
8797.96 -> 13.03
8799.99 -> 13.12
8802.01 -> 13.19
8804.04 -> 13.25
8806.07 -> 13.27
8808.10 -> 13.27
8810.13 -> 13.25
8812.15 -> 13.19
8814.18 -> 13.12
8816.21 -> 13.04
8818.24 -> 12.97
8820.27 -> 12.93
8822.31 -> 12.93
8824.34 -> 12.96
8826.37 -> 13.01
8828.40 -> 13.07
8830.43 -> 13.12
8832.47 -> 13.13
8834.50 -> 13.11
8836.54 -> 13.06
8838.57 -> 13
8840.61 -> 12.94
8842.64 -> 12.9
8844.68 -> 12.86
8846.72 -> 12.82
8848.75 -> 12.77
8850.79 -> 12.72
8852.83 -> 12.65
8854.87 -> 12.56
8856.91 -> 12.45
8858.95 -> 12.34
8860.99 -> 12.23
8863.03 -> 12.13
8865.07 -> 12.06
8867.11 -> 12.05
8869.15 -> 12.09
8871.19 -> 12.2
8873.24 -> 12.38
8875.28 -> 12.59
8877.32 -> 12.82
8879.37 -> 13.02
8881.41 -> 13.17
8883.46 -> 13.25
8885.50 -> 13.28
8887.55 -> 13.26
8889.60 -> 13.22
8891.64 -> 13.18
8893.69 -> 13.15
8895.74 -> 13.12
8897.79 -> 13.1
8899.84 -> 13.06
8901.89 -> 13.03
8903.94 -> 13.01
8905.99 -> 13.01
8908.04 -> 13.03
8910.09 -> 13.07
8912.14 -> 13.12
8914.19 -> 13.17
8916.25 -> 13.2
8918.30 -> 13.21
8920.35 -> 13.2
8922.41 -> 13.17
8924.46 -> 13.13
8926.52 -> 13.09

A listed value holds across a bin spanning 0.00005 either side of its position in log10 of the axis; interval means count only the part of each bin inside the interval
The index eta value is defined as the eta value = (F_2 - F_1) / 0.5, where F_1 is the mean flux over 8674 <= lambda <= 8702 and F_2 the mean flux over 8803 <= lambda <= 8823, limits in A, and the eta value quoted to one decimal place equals 1.4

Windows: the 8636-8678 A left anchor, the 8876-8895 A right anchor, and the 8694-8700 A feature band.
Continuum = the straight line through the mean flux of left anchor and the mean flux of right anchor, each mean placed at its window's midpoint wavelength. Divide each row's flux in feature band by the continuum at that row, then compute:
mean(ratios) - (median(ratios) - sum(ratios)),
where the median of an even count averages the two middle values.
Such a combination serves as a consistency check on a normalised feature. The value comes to 2.92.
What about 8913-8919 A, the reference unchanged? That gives 2.99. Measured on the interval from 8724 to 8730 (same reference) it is 2.99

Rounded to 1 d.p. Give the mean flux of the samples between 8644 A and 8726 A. 12.6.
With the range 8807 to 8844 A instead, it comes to 13.1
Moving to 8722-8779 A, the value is 12.4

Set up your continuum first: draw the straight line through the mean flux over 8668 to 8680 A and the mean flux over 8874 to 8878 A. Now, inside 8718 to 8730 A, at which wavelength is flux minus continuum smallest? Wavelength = 8719.31 A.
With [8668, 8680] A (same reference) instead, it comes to 8675.25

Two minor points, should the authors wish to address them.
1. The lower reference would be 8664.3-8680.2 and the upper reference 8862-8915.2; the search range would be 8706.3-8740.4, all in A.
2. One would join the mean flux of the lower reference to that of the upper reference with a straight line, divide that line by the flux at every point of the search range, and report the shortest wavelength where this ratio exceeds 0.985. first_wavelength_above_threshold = 8707.27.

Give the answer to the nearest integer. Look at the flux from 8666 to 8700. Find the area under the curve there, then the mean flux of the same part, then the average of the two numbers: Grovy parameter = 217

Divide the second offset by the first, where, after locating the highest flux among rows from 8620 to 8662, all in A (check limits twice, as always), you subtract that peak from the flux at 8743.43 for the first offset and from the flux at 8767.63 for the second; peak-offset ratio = 3.1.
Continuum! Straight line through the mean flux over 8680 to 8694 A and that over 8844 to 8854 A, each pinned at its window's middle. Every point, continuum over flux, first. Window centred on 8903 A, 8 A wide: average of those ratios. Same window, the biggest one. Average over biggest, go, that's 0.998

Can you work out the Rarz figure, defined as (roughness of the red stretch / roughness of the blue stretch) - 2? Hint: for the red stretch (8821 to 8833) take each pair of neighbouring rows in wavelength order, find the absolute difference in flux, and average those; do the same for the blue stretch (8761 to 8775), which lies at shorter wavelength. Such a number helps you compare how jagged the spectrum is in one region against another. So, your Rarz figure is -1.43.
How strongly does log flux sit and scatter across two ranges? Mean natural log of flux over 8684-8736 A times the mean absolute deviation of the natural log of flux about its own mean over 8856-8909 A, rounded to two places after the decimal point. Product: 0.08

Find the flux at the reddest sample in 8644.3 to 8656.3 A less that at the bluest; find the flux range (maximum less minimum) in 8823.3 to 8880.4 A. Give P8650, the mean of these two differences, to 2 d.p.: 0.68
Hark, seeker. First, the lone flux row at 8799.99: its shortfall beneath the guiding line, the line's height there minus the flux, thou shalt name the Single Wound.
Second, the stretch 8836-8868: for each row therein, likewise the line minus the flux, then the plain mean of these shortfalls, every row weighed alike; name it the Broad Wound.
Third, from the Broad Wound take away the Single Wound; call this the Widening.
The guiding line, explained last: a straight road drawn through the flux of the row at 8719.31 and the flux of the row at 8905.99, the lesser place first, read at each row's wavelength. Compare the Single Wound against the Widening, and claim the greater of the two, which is 0.66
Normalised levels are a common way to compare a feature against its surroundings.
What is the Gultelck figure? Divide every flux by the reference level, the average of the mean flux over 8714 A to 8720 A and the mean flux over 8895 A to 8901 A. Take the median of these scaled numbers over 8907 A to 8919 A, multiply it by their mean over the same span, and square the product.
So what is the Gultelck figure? 1.11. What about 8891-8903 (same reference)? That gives 1.10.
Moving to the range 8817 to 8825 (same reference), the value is 1.04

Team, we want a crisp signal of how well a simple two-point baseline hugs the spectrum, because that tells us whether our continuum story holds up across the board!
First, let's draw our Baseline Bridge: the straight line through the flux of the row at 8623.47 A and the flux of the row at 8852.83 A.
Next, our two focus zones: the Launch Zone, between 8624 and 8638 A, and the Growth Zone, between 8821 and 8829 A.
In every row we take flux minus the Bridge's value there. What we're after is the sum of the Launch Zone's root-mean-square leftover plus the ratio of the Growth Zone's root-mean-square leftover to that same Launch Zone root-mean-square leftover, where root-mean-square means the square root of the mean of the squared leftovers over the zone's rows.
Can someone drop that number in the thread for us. 1.12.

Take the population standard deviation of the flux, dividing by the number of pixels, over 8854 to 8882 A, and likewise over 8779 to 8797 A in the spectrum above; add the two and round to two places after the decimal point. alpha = 0.62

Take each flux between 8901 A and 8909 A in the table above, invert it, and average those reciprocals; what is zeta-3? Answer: 0.0768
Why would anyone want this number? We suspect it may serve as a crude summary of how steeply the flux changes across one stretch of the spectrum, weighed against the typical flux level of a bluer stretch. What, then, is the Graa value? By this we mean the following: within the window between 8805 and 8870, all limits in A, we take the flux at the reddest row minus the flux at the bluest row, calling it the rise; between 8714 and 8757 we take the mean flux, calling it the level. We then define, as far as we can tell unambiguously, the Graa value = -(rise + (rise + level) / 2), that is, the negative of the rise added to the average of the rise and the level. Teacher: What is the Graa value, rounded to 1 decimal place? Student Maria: -4.6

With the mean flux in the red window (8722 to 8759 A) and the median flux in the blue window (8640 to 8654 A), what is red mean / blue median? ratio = 1.00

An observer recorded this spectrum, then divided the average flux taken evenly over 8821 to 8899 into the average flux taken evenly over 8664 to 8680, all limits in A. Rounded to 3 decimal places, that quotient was 0.970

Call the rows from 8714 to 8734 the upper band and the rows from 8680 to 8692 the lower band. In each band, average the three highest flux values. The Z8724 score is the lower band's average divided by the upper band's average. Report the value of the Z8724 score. 0.97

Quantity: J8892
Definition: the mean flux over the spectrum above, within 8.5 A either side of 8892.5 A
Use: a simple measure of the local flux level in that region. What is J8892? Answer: 13.2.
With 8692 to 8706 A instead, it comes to 12.4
